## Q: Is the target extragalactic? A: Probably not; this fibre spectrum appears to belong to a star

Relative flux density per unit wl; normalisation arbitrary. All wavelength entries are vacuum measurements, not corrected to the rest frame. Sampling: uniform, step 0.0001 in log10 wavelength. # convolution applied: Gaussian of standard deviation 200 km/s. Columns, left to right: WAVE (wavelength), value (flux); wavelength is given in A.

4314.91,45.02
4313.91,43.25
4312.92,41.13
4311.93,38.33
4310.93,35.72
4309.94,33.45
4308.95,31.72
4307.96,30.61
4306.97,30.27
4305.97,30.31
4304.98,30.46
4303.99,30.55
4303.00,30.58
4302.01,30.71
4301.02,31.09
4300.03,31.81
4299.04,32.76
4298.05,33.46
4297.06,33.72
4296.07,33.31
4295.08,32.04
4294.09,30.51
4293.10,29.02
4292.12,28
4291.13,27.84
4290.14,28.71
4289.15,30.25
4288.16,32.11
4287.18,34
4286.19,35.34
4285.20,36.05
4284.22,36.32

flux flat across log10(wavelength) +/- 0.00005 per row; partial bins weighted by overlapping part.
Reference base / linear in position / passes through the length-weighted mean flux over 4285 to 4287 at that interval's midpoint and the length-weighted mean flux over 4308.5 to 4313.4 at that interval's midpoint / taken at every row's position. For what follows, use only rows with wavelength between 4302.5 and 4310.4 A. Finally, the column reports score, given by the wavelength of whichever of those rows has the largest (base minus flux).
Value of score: 4306.97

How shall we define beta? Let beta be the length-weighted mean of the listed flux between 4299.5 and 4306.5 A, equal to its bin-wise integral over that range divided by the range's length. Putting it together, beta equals 31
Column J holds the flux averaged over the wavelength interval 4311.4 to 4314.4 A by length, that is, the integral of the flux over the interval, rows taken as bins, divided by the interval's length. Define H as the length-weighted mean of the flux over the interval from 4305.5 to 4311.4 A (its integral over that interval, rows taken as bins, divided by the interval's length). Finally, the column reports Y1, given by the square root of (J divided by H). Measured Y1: 1.13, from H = 32.0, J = 41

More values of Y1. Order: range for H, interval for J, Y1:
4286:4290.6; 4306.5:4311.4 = 1.01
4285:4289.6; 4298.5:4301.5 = 0.98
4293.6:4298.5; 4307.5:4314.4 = 1.06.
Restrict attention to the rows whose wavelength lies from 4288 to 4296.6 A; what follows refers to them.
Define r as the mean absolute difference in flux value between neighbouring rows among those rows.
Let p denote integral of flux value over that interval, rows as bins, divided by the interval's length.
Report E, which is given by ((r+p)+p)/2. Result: 30.7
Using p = 30.1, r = 1.2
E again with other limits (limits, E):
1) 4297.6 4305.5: 31.6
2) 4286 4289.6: 33.6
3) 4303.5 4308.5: 30.5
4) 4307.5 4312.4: 34.9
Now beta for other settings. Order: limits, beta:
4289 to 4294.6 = 29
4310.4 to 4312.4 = 37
